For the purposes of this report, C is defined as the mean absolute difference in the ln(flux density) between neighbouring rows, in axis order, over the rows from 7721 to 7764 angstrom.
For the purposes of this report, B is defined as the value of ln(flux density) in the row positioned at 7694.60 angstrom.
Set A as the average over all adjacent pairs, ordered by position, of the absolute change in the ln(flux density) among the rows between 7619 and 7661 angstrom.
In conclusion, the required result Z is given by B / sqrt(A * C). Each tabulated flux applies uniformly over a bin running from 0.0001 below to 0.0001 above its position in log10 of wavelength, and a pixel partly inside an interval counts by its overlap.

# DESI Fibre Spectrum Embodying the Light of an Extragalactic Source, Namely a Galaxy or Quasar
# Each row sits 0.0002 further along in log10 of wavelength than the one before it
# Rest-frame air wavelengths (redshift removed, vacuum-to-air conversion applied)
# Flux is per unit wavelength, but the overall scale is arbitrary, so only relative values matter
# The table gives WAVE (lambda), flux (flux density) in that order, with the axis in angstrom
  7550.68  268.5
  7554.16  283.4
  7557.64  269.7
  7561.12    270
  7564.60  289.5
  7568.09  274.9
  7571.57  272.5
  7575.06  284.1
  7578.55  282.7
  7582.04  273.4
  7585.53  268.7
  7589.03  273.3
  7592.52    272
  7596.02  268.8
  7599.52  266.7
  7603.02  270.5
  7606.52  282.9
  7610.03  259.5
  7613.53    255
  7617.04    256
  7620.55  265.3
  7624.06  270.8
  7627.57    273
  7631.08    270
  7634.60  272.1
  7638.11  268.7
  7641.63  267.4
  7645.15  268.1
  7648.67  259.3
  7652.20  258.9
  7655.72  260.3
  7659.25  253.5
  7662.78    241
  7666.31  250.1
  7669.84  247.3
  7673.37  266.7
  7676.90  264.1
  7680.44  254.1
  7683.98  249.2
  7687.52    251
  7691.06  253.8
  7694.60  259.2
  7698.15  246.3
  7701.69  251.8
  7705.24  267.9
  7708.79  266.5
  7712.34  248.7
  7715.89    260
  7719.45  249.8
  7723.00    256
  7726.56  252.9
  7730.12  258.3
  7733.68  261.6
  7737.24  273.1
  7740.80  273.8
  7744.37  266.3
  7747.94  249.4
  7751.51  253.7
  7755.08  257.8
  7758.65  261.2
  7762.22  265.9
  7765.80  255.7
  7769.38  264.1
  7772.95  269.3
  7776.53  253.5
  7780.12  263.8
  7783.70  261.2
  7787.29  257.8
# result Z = 334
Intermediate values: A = 0.012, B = 5.56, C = 0.023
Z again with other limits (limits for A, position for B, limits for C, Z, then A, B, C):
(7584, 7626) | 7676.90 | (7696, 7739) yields 200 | 0.024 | 5.58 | 0.032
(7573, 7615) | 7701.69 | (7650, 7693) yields 221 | 0.024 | 5.53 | 0.027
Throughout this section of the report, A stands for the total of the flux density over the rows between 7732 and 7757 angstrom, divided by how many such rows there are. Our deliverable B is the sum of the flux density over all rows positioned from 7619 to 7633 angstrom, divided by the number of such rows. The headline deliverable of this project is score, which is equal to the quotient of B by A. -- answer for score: 1.03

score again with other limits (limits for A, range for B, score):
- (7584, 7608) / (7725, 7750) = 0.96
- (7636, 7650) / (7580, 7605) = 1.02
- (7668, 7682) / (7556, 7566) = 1.07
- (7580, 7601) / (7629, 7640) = 1.00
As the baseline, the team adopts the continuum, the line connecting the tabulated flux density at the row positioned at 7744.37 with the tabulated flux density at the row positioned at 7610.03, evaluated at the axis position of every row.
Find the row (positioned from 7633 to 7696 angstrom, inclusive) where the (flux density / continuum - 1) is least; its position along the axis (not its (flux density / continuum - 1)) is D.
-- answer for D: 7662.78 angstrom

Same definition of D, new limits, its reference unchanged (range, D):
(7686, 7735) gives 7698.15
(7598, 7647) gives 7613.53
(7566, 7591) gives 7585.53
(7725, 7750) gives 7747.94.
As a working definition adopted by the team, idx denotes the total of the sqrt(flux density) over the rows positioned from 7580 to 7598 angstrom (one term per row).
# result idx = 82.3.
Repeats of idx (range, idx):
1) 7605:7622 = 81.2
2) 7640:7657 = 81.1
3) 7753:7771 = 80.8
